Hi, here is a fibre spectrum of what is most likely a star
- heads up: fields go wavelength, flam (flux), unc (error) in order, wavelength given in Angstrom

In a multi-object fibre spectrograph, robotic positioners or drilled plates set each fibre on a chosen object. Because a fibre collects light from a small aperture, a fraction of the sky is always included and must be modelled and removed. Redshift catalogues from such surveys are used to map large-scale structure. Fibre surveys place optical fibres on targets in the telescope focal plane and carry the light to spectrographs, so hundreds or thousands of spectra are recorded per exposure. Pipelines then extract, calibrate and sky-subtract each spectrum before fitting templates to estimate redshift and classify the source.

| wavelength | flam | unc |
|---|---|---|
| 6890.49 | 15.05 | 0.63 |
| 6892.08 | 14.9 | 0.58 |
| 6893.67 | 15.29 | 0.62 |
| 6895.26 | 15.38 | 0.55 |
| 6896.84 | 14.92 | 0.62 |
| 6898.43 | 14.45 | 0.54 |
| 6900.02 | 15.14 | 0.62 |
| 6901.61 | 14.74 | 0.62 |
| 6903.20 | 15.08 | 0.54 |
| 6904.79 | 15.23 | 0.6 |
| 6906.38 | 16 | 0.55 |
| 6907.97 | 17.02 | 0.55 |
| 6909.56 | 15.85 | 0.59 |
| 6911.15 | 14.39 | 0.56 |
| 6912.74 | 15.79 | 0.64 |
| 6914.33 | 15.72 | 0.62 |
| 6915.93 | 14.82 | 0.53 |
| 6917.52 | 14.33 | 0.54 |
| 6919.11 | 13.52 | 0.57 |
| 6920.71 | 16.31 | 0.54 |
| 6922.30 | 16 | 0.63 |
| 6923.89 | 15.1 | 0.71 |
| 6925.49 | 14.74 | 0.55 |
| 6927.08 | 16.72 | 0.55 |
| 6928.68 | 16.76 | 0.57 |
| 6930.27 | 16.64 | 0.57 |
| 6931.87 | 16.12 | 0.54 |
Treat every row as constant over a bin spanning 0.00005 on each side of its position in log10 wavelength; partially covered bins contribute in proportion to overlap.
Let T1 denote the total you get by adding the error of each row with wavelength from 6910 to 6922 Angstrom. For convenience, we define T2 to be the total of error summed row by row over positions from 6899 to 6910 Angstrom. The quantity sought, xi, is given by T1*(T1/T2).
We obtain 3.93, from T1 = 4.00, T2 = 4.07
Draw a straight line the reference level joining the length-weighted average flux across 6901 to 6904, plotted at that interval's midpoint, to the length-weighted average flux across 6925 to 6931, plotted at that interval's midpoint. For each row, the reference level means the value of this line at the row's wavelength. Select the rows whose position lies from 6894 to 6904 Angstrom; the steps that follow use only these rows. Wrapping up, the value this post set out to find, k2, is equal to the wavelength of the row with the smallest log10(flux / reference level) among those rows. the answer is 6898.43 Angstrom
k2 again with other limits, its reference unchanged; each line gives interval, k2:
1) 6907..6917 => 6911.15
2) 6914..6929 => 6919.11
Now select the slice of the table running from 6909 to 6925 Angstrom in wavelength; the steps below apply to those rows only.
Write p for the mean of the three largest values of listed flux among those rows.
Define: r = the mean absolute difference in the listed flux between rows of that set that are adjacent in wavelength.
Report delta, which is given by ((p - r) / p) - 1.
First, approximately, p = 16.1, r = 1.0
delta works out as -0.063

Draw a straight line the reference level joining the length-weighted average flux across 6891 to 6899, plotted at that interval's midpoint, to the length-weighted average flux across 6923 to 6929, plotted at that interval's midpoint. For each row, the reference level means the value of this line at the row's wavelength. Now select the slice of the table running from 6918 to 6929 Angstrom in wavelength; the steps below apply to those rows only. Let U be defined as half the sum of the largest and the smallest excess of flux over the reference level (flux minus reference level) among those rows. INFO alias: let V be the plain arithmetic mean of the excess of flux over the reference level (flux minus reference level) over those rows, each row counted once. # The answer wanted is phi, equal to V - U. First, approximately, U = -0.56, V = -0.1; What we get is 0.5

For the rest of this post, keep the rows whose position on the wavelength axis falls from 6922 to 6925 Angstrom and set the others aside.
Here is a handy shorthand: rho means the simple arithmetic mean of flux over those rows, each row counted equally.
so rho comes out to 15.55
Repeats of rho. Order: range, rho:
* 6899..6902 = 14.94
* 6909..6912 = 15.12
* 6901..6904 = 14.91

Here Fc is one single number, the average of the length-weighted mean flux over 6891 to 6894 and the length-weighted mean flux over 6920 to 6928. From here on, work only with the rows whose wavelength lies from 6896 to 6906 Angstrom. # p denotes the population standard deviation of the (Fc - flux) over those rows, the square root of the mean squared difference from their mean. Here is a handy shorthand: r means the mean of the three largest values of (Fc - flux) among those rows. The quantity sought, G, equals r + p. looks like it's 1.0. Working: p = 0.3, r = 0.7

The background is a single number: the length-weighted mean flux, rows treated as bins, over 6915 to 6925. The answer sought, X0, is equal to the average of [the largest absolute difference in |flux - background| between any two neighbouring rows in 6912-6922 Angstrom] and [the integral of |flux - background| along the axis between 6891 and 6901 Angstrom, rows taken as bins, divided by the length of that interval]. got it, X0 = 0.53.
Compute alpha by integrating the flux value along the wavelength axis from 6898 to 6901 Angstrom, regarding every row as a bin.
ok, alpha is 44.5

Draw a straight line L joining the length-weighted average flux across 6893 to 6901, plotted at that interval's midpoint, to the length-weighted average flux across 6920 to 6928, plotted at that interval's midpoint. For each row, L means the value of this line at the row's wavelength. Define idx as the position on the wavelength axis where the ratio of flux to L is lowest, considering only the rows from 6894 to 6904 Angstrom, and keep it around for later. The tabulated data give 6898.43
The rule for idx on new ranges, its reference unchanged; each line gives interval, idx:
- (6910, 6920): 6919.11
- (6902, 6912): 6911.15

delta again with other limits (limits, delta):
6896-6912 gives -0.044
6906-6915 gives -0.063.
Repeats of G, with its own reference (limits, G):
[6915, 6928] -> 2.2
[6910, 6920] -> 2.1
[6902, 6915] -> 1.2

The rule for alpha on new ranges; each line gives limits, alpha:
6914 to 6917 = 45.3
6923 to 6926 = 44.9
